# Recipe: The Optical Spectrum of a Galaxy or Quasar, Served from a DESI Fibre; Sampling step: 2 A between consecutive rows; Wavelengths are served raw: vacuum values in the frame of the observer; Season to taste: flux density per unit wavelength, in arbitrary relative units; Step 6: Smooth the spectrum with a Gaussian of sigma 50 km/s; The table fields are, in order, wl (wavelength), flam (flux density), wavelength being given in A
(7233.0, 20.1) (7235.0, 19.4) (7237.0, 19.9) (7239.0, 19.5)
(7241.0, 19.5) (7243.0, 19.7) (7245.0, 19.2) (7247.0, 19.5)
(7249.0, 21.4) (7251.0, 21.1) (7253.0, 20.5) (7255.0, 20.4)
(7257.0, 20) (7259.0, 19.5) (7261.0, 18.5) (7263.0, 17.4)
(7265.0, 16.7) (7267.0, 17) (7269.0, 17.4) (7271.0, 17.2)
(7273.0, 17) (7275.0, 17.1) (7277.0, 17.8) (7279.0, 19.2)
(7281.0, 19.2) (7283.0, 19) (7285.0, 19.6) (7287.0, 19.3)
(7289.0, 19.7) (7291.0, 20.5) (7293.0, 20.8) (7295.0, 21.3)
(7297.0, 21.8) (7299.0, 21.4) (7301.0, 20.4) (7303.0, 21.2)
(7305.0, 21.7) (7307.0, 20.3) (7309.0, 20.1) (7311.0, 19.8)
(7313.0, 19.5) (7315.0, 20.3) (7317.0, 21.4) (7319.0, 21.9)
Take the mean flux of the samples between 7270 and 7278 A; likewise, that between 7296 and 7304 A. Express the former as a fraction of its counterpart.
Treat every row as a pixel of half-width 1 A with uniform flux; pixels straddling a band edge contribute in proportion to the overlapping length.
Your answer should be 0.81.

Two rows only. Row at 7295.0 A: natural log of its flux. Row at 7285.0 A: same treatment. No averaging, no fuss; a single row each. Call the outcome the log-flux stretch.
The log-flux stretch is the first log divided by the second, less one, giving 0.028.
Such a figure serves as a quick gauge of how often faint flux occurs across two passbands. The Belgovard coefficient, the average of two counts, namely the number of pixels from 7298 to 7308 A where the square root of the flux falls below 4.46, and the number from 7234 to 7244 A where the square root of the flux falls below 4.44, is 2.0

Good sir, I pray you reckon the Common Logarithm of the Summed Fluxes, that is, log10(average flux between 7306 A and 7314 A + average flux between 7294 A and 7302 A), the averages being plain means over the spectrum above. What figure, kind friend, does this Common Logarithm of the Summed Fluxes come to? 1.614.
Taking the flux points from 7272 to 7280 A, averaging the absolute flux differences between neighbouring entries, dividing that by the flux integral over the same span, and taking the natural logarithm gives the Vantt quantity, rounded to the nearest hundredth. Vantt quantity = -5.27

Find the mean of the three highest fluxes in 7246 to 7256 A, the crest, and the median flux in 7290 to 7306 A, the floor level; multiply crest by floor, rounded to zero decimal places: 446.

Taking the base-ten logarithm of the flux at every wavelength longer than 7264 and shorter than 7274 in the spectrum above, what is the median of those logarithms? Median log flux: 1.23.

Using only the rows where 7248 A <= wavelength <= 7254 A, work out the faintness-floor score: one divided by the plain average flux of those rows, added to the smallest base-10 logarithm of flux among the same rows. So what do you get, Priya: 1.36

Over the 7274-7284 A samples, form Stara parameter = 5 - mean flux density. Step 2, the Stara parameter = -13.5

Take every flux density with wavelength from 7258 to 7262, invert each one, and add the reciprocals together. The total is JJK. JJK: 0.105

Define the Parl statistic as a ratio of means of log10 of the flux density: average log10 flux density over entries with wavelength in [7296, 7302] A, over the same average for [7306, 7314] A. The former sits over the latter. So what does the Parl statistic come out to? 1.02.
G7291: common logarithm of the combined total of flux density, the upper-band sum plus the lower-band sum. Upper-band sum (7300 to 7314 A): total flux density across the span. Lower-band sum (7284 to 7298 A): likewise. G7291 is 2.46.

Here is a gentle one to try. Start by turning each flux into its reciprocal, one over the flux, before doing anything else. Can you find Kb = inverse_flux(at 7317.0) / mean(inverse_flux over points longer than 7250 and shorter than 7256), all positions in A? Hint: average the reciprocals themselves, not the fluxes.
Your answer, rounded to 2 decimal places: 0.97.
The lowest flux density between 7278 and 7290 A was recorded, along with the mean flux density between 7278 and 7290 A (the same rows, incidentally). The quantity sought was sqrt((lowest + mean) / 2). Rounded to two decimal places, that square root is 4.38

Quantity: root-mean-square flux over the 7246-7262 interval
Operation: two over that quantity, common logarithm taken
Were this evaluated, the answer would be -1.003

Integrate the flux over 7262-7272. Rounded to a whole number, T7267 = 171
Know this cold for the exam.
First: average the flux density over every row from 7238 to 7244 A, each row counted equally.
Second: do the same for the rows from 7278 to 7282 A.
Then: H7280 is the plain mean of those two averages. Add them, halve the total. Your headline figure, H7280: 19.4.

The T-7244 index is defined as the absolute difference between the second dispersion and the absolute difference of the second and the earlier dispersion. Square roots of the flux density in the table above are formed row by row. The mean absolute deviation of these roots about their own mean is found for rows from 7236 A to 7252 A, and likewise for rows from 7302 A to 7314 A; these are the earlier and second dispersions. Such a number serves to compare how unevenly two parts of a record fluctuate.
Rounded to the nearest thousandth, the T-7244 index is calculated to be 0.071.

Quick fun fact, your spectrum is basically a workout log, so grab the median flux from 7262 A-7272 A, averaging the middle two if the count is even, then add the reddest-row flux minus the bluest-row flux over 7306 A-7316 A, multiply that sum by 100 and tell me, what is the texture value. 1720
